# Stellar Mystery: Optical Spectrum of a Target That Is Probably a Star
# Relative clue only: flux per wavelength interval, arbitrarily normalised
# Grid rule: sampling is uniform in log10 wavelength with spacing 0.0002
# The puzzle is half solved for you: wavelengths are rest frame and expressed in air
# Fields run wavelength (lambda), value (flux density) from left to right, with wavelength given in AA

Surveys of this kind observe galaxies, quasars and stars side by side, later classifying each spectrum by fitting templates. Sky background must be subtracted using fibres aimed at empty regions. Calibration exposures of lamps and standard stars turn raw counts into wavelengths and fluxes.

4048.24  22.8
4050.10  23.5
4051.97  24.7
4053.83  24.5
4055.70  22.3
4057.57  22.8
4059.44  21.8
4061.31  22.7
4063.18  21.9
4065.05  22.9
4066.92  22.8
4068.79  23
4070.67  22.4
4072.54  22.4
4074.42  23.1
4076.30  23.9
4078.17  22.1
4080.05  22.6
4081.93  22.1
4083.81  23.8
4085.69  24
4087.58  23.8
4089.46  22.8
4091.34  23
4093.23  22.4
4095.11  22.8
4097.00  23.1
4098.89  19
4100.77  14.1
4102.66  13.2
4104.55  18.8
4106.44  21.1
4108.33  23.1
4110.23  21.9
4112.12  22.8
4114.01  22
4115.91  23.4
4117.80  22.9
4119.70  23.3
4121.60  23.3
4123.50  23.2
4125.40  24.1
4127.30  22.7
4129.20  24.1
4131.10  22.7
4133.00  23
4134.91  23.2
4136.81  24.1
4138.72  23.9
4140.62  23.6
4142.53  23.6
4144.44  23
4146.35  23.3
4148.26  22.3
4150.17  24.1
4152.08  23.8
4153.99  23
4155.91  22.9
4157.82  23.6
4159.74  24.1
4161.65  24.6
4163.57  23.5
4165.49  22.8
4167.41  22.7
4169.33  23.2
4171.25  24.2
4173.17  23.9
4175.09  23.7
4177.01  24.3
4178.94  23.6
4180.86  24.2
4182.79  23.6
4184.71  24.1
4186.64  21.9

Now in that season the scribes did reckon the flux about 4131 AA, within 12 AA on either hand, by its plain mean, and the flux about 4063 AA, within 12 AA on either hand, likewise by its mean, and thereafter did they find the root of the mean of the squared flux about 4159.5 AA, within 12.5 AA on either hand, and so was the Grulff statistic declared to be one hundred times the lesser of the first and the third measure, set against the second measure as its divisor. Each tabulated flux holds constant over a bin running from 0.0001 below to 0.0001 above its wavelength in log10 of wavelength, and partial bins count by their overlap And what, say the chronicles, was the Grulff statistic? 103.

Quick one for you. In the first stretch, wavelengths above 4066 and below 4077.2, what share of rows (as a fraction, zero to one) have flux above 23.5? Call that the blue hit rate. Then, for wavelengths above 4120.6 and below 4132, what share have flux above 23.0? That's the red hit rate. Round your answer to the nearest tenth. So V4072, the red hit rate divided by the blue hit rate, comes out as 4.0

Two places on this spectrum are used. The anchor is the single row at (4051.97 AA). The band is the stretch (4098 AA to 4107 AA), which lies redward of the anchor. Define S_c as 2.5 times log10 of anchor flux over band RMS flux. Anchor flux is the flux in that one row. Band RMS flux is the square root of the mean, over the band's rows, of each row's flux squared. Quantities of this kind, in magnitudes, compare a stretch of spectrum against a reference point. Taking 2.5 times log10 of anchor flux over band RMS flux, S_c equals 0.37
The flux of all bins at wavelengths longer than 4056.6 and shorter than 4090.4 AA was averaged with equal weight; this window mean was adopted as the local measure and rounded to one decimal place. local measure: 22.8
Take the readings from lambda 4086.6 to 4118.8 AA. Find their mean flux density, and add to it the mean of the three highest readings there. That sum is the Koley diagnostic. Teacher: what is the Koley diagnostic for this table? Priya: 44.6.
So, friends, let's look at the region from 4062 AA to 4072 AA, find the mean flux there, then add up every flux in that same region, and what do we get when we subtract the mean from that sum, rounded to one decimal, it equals 90.4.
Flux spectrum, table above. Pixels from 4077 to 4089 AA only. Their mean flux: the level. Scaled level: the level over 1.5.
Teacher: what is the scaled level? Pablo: 15.4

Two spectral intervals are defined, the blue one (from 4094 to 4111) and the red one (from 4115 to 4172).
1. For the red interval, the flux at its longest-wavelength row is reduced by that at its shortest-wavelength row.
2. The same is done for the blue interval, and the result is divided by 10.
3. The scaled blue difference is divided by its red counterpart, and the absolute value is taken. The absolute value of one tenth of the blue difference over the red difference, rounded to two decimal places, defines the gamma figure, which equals 0.11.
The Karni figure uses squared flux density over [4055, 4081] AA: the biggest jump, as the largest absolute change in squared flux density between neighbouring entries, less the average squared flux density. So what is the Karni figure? -429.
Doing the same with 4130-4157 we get -461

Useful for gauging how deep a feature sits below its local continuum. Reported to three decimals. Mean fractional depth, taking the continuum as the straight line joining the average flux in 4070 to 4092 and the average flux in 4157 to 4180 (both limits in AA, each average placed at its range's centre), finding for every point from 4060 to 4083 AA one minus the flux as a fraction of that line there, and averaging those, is 0.012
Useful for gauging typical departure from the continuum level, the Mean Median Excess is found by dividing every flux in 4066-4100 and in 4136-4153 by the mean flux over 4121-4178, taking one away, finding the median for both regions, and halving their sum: -0.012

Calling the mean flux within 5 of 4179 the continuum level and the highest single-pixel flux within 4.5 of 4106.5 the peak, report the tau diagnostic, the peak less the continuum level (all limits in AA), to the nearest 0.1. -0.8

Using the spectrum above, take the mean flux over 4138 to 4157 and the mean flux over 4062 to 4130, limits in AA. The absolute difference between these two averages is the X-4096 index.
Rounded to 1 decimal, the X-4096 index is 1.2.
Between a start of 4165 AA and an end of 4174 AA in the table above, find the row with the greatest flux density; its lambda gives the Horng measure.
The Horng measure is 4171.25 AA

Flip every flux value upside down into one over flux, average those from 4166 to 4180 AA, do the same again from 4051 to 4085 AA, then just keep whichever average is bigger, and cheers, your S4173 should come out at 0.0438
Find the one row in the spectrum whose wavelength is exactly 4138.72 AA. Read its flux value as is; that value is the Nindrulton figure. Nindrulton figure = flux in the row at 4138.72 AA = 23.9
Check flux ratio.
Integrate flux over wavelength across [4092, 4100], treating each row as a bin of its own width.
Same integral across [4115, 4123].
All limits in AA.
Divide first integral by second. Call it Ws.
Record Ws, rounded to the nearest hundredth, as 0.93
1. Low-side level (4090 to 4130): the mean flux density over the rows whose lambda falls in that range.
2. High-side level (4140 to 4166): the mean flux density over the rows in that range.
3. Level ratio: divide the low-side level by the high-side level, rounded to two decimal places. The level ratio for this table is 0.92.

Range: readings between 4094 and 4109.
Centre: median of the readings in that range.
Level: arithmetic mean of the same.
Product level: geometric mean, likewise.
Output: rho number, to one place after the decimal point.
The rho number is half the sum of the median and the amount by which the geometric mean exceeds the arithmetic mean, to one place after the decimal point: 9.8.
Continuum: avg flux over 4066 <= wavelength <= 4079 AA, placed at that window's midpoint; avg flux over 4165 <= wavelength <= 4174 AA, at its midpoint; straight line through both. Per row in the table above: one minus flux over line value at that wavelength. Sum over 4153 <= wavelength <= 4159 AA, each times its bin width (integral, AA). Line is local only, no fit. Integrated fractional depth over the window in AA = 0.03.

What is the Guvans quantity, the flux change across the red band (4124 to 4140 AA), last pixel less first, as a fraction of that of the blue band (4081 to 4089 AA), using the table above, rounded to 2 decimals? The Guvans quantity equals -0.12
